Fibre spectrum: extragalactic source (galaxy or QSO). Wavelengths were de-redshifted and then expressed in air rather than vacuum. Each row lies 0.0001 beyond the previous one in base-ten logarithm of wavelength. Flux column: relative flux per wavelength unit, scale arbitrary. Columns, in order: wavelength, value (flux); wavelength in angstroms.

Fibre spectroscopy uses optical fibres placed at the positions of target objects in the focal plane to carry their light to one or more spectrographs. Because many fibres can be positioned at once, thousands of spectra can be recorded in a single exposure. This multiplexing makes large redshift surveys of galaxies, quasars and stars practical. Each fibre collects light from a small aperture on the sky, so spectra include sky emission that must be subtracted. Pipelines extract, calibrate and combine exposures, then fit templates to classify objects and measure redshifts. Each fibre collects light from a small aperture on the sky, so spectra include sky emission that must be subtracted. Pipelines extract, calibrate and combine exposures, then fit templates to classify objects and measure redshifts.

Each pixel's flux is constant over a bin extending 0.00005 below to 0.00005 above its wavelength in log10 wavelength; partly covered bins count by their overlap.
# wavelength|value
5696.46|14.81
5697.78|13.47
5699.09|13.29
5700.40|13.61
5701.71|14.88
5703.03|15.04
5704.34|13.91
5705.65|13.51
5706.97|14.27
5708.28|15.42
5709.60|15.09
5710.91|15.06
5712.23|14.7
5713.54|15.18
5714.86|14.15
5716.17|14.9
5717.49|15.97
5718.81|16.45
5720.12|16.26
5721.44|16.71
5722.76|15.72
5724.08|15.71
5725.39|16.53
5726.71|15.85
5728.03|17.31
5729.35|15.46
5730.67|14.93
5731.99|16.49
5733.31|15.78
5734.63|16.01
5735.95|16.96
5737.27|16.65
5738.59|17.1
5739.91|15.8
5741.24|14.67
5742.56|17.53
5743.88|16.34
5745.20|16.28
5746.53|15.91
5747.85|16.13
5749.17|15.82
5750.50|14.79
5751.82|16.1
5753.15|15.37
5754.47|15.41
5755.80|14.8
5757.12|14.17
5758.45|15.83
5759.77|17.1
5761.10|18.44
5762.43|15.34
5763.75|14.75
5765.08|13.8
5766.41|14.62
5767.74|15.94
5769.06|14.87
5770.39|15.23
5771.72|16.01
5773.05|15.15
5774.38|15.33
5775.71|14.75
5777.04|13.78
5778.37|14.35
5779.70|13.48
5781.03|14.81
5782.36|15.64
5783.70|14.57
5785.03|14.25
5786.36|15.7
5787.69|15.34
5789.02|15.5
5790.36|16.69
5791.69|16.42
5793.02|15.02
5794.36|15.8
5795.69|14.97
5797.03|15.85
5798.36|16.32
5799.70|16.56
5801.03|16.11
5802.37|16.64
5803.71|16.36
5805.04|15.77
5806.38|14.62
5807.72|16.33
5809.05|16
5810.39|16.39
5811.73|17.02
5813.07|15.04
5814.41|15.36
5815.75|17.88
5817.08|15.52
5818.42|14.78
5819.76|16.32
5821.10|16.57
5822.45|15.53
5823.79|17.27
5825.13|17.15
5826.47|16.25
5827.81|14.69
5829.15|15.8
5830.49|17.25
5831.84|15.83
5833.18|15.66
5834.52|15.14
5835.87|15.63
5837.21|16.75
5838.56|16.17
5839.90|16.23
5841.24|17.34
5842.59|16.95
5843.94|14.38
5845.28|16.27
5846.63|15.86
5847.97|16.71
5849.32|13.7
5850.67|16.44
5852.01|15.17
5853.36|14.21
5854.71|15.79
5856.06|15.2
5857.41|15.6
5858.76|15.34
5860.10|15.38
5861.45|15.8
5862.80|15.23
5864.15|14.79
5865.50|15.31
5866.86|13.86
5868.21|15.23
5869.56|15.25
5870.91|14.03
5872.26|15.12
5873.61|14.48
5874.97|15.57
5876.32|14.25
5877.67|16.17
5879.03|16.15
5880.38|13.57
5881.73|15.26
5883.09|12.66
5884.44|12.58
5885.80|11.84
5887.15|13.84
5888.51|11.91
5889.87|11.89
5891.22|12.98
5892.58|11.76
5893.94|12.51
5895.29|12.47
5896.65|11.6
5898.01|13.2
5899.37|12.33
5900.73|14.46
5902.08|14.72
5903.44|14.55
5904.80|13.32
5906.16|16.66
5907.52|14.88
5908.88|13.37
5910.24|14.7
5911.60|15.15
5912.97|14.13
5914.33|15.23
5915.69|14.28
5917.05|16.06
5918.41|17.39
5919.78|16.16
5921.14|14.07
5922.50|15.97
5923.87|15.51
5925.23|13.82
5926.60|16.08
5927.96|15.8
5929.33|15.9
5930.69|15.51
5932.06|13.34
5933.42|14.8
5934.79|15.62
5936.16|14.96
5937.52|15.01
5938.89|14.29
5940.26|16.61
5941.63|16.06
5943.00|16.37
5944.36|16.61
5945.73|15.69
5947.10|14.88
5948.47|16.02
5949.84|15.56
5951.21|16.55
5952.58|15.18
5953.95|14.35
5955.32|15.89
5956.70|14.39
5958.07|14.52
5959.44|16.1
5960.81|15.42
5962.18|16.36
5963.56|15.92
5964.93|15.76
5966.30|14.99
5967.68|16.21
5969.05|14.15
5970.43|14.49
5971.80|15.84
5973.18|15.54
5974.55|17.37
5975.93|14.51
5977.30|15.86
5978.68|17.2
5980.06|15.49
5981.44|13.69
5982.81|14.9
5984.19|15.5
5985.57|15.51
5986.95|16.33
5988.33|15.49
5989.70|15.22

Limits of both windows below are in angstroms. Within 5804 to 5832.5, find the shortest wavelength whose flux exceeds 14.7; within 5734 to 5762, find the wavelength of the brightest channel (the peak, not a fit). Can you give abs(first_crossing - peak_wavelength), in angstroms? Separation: 43.9 angstroms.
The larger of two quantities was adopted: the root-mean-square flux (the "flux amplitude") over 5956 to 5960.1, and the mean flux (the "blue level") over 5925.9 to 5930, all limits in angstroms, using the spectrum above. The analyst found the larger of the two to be 15.9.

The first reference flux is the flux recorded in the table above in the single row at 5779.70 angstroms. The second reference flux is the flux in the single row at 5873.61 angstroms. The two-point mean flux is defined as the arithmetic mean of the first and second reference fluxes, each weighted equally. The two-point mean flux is 14.0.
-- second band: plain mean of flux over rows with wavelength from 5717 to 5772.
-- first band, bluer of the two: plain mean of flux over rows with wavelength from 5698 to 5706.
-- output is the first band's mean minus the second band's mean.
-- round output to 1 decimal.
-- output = -1.8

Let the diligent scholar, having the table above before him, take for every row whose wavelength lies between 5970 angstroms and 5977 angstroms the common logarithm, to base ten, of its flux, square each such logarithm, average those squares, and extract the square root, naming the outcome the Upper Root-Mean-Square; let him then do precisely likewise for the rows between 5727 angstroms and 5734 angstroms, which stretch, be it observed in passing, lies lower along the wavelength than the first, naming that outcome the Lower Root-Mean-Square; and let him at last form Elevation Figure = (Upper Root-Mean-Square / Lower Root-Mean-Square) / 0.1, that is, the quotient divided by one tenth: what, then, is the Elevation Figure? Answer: 9.9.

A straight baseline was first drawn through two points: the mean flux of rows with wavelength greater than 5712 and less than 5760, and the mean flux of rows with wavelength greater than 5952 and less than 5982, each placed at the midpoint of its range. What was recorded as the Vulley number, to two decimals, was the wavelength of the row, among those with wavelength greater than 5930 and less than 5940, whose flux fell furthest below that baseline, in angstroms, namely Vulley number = 5932.06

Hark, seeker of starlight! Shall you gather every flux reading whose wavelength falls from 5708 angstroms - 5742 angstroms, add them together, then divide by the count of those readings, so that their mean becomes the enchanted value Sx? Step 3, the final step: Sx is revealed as 15.8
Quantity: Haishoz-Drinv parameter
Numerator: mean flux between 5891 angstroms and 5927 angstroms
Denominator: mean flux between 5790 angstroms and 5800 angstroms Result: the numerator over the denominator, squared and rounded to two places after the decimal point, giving 0.81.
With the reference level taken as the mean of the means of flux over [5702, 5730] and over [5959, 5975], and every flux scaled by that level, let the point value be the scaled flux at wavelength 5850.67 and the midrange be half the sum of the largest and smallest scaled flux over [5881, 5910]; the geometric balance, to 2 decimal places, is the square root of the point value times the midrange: 0.98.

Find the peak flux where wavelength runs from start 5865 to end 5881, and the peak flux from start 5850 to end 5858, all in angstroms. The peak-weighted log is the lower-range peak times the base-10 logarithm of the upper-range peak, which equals 19.9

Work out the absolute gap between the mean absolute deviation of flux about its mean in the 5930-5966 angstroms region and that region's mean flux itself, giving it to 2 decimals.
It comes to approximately 14.77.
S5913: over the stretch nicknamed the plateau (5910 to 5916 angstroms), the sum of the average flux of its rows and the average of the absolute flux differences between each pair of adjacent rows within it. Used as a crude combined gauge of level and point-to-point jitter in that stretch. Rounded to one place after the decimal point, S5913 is 15.6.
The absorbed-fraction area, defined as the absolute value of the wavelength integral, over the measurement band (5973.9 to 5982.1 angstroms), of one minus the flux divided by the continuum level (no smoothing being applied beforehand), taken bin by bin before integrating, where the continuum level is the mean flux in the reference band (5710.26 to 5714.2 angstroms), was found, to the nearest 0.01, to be 0.39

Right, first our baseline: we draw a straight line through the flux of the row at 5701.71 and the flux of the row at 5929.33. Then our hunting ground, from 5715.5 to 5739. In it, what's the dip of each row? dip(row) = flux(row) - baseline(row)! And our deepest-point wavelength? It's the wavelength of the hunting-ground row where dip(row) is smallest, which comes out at 5730.67 angstroms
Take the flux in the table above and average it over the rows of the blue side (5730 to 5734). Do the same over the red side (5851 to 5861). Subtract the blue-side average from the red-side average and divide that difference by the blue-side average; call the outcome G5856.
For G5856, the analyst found -0.03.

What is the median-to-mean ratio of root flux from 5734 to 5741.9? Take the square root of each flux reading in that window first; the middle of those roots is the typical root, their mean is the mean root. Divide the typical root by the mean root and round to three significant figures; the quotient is 1.00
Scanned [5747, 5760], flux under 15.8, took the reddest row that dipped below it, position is 5757.12 angstroms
